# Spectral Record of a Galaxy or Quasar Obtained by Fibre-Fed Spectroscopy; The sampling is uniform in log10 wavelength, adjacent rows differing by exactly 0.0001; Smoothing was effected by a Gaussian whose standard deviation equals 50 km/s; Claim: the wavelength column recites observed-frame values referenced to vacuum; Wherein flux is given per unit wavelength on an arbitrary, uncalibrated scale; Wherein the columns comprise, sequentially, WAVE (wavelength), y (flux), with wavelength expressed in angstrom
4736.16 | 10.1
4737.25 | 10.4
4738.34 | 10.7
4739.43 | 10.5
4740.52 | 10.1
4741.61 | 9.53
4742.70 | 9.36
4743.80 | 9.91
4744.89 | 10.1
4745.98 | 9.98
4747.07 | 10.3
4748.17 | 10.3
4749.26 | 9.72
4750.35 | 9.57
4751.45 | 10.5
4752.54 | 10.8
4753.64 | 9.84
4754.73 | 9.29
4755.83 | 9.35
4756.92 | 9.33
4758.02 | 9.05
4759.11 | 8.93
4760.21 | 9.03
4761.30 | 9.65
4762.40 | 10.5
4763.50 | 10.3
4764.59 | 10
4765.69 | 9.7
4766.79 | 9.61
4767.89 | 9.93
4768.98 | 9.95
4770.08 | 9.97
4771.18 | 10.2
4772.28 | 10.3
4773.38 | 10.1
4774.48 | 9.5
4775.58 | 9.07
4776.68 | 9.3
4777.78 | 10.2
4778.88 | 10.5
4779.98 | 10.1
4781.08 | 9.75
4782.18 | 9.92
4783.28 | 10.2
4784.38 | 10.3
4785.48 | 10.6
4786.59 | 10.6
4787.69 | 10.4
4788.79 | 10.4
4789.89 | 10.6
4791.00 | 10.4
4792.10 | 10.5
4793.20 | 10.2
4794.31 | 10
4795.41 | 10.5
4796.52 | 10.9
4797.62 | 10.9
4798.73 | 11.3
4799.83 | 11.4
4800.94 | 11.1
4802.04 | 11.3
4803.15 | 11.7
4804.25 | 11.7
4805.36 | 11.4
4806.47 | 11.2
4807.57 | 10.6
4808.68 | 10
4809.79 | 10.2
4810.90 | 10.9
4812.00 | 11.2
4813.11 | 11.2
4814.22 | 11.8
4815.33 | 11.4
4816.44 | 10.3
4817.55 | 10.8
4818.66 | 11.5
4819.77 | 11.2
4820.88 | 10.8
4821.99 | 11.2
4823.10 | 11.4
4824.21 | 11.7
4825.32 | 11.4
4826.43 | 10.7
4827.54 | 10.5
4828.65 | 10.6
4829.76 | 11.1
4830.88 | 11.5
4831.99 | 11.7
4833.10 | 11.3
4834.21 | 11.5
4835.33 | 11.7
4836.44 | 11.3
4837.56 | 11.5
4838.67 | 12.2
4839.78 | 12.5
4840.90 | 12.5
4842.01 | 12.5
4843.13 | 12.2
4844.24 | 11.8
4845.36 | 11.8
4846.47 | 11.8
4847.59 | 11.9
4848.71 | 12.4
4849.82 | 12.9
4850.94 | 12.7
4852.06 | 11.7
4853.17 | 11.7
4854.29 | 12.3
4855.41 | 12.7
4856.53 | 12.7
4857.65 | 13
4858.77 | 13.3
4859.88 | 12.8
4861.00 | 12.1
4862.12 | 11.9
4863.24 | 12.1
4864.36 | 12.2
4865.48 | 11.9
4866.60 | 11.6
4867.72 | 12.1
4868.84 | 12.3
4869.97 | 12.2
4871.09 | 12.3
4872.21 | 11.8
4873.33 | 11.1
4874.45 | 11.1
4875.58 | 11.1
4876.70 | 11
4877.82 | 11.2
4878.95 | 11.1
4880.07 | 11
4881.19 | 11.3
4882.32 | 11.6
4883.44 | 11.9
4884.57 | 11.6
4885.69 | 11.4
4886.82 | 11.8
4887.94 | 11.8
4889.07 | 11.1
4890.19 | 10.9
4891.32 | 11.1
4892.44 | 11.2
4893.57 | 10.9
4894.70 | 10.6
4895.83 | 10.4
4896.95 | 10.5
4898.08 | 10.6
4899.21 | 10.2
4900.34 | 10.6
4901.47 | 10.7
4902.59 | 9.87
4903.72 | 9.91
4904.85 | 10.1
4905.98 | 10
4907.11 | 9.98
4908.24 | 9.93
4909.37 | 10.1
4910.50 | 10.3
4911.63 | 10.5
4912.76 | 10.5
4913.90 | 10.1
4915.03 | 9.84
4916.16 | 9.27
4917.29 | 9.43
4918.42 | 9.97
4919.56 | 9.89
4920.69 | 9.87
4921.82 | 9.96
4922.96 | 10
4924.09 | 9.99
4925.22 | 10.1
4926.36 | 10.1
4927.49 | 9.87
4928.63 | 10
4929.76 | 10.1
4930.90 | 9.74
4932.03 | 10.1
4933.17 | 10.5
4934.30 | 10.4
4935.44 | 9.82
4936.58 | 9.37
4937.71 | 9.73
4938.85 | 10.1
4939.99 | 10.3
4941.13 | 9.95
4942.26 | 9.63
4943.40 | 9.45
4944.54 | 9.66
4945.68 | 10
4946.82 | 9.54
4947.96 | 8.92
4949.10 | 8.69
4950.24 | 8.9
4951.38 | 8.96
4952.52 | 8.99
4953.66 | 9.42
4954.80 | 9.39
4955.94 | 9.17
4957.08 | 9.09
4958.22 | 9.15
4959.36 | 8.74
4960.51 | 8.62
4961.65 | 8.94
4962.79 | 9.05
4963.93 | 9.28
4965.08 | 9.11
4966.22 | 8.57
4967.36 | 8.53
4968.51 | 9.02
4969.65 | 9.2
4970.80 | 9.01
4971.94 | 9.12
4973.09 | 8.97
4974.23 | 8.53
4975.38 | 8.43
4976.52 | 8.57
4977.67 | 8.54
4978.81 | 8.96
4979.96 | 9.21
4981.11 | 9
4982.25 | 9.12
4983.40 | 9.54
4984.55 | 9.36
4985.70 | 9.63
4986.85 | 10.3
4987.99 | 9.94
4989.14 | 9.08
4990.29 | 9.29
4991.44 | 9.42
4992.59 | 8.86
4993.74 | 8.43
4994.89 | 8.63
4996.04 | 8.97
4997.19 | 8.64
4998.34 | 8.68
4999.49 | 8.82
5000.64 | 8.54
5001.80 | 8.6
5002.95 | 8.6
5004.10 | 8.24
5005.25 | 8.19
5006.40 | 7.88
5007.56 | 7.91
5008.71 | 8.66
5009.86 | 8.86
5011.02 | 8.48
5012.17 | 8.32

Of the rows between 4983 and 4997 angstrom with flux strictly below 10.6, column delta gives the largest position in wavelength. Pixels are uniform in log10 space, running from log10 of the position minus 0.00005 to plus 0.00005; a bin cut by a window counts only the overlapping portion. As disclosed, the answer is 4996.04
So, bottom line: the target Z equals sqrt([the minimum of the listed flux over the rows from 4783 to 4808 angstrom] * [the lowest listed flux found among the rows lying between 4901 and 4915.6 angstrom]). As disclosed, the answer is 9.9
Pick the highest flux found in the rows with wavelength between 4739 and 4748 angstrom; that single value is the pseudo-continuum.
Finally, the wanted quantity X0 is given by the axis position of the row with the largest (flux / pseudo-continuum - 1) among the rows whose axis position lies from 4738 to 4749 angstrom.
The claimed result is 4738.34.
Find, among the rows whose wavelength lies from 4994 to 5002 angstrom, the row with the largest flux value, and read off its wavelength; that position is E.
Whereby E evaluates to 4996.04 angstrom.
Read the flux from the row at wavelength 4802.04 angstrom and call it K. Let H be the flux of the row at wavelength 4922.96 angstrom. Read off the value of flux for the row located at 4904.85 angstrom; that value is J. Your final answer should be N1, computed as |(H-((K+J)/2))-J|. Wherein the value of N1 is 10.8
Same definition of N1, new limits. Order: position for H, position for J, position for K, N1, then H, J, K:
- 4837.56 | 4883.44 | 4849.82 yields 12.8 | 11.5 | 11.9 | 12.9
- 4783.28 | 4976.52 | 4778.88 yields 7.9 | 10.2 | 8.57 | 10.5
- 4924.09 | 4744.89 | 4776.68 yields 9.8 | 9.99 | 10.1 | 9.3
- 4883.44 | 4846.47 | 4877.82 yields 11.4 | 11.9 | 11.8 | 11.2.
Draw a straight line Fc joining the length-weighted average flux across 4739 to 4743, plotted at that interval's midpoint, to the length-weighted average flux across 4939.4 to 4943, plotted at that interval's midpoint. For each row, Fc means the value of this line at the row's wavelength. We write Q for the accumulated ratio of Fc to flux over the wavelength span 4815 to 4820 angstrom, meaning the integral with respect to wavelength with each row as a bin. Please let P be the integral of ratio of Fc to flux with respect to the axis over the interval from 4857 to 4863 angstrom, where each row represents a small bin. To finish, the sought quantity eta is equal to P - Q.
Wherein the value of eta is 0.2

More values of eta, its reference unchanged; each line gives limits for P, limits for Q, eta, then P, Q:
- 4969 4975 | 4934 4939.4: 1.2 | 6.7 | 5.4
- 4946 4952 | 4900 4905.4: 1.3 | 6.6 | 5.3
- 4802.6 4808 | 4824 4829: 0.2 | 4.7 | 4.5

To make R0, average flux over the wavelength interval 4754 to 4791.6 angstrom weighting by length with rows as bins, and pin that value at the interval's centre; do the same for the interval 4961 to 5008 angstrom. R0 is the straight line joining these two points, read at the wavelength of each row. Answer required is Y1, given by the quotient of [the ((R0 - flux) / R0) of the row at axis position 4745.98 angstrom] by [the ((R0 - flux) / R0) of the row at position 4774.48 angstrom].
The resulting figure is 0.2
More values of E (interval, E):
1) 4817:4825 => 4824.21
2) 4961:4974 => 4963.93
